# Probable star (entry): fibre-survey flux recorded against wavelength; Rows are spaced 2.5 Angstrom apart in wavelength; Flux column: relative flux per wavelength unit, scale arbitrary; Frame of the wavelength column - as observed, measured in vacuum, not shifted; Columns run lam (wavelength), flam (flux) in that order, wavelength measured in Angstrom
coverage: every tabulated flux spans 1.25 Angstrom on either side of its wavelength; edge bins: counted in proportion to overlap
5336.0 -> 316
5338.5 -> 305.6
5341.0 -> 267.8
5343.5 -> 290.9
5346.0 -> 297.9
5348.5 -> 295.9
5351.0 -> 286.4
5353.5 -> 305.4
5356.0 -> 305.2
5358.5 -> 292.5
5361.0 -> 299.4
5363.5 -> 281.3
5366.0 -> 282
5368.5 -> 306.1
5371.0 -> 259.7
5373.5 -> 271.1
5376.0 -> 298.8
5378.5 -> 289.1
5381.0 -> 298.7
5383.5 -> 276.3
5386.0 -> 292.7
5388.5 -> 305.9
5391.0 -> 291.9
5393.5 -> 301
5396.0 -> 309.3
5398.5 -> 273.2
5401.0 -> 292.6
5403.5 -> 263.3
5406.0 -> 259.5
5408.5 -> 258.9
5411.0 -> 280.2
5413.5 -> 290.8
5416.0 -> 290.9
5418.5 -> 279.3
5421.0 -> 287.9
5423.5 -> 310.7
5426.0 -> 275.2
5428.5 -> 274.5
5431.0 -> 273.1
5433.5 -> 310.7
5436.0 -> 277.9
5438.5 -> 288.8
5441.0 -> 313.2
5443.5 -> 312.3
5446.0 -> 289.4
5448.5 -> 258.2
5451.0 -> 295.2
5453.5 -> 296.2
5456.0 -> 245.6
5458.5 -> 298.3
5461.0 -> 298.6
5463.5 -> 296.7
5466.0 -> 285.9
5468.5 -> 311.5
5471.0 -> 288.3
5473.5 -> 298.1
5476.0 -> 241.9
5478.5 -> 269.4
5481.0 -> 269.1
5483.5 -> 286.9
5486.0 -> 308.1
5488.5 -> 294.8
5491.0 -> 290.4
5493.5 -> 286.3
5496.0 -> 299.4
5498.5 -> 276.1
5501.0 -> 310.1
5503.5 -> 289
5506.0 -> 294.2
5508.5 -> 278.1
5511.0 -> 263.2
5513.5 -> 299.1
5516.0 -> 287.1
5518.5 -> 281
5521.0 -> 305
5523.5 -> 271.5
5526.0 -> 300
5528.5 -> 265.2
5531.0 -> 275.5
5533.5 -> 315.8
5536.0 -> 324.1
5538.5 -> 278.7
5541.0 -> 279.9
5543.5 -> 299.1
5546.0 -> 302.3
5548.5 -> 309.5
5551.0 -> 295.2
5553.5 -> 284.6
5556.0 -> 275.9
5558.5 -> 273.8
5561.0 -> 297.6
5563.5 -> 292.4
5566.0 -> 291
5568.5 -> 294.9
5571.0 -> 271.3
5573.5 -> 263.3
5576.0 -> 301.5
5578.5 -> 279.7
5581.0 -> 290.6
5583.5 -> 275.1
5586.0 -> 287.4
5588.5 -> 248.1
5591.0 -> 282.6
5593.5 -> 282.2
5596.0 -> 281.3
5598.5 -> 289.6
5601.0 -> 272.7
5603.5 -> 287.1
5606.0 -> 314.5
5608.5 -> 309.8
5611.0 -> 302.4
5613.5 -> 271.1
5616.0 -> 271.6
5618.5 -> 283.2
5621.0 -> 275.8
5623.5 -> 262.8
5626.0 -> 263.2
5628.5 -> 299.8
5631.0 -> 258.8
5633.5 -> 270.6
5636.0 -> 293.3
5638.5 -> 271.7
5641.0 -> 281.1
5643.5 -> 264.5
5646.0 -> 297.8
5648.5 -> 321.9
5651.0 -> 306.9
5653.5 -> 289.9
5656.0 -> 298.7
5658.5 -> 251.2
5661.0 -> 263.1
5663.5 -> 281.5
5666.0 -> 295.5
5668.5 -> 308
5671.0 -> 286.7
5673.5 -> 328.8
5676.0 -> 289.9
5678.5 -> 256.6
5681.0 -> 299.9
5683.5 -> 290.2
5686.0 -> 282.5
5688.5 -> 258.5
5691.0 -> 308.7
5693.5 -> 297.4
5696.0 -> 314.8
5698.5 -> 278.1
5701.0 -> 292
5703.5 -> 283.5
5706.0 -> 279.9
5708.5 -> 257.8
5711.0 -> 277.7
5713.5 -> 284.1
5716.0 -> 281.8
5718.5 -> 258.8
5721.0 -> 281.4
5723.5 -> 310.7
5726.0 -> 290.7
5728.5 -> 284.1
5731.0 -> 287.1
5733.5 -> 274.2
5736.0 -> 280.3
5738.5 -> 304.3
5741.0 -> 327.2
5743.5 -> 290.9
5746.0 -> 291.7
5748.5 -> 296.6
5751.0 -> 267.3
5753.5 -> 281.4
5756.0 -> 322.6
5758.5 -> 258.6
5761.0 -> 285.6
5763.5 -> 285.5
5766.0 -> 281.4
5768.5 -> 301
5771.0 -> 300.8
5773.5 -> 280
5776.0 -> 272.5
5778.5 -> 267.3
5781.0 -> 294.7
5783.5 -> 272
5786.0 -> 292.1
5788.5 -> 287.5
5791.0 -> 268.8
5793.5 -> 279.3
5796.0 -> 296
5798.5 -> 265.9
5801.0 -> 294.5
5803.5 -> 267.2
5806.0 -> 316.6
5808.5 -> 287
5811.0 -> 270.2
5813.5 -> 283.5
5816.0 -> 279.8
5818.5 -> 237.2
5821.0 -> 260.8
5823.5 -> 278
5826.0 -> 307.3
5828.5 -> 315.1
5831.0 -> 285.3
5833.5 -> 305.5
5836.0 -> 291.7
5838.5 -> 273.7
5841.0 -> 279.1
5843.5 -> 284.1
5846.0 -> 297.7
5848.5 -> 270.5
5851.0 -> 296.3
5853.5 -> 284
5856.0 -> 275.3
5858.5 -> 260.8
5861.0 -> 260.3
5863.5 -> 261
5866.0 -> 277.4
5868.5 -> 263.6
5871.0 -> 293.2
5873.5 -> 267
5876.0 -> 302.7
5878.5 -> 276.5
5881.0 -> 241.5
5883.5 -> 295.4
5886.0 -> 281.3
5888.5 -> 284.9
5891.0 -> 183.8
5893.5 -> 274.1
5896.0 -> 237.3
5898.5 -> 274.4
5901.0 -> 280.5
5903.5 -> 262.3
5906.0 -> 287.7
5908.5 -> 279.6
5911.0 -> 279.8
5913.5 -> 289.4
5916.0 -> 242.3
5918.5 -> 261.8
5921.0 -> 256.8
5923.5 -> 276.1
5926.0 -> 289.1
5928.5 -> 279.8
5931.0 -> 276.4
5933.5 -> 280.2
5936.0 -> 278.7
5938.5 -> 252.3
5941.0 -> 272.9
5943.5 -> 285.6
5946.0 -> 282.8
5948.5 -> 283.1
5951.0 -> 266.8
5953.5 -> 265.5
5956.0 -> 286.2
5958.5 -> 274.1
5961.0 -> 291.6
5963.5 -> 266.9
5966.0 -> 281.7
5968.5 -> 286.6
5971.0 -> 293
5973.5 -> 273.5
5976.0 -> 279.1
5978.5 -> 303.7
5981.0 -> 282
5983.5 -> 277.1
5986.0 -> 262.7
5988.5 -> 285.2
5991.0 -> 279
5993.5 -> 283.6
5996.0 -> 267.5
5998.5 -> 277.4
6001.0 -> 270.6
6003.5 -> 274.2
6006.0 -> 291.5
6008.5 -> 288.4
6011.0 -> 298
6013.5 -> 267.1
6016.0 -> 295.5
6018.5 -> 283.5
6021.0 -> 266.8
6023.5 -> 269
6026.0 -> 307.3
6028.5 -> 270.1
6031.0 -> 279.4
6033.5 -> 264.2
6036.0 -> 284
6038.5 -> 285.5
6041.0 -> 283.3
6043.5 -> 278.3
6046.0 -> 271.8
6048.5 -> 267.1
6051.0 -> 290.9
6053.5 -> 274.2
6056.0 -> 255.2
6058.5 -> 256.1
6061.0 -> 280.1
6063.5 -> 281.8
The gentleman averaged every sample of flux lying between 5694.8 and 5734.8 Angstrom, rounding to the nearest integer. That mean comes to 284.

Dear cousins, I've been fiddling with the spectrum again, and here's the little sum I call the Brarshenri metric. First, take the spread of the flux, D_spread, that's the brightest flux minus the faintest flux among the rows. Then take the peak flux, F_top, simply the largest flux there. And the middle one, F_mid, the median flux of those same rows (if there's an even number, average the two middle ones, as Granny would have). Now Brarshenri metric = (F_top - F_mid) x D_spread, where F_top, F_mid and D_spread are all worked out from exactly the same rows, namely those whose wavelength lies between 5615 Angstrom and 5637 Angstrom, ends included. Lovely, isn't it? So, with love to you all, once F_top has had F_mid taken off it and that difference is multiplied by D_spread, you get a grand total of 1156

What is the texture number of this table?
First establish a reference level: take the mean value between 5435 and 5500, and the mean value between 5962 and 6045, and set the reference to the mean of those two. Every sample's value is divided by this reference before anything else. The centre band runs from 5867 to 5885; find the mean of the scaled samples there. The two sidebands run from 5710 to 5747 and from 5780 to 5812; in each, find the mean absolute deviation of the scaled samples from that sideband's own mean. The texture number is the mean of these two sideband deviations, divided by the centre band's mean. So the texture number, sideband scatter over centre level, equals 0.0429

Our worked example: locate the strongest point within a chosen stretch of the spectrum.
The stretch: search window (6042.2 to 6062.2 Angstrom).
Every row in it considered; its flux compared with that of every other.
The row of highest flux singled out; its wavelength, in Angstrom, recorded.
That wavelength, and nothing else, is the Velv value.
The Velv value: 6051.0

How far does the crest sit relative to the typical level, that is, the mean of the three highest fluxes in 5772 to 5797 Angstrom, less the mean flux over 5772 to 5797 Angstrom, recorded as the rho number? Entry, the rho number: 13.2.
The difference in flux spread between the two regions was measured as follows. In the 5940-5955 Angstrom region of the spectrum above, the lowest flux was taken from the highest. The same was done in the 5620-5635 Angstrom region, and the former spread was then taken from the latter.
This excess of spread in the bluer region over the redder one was 21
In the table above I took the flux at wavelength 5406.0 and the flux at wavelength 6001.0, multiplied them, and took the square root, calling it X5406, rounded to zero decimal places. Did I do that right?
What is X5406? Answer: 265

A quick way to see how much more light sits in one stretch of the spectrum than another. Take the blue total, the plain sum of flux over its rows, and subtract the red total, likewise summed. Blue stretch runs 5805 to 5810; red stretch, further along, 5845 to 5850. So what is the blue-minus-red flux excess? 35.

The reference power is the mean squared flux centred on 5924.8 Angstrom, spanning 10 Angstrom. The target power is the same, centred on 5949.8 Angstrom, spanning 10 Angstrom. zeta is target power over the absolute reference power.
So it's 0.99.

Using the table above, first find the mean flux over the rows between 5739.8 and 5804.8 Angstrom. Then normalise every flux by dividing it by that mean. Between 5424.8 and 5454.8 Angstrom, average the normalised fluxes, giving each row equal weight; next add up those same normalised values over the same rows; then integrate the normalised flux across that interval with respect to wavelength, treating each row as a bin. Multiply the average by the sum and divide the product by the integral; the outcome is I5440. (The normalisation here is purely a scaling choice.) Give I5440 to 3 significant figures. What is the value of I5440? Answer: 0.404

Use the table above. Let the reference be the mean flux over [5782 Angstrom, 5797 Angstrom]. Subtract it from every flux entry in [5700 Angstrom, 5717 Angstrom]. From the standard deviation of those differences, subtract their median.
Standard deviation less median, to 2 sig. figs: 11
